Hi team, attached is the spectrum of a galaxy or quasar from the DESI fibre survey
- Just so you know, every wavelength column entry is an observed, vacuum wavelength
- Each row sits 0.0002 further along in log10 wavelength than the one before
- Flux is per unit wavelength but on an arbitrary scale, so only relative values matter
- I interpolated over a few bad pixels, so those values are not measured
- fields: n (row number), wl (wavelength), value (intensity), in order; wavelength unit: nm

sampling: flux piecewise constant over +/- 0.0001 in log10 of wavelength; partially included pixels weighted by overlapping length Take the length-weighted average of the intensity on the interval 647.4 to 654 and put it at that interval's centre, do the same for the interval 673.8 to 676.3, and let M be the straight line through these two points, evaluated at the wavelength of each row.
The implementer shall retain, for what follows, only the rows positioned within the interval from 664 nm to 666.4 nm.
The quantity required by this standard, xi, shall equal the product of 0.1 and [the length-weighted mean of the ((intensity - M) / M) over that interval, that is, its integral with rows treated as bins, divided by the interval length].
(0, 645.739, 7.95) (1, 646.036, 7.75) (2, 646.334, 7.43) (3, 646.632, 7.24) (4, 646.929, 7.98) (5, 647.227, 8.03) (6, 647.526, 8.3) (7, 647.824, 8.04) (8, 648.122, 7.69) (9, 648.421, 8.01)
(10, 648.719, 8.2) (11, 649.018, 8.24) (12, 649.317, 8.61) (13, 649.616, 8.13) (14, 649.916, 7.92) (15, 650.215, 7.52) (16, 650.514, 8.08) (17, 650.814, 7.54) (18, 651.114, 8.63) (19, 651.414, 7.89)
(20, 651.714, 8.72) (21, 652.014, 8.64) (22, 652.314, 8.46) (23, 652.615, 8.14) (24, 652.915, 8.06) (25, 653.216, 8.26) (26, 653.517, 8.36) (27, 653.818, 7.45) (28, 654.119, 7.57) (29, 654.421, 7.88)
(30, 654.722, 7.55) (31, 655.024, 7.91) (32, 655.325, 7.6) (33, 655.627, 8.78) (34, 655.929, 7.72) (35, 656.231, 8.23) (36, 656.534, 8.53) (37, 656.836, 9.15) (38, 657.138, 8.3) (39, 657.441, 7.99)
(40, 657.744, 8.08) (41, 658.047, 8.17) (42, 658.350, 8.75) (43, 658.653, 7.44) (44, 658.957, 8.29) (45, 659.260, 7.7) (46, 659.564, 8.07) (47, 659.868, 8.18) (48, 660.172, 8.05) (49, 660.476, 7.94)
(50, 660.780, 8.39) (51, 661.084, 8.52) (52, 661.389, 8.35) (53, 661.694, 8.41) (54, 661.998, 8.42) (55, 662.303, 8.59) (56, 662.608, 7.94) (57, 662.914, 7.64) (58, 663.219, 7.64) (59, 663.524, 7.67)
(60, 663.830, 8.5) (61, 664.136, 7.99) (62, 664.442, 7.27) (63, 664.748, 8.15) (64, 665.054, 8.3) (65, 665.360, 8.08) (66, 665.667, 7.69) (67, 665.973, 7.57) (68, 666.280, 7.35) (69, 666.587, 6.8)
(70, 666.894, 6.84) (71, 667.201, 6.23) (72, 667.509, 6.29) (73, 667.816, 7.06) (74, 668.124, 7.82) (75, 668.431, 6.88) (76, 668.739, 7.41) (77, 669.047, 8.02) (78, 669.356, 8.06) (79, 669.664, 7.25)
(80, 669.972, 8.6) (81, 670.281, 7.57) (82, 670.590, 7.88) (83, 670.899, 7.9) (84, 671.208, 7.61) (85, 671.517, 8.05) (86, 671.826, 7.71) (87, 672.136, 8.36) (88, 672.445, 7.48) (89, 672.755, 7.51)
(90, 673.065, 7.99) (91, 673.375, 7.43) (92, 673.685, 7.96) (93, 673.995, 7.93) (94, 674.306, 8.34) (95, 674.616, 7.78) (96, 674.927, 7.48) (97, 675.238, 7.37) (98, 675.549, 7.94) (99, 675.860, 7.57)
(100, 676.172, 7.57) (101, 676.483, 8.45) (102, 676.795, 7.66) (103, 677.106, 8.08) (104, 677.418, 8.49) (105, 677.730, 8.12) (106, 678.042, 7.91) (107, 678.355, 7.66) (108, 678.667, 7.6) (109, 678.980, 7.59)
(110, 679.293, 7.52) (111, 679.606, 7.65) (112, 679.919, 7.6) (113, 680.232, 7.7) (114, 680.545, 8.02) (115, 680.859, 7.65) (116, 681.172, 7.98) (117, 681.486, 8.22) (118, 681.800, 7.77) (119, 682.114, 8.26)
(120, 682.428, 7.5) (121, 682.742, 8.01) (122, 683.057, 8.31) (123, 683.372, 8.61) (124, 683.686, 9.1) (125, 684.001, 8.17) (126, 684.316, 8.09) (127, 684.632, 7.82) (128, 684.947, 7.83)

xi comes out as -0.0013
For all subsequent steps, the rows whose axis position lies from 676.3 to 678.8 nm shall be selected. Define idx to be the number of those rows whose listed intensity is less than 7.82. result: 3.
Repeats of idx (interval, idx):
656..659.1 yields 1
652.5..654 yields 1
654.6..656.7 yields 3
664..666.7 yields 5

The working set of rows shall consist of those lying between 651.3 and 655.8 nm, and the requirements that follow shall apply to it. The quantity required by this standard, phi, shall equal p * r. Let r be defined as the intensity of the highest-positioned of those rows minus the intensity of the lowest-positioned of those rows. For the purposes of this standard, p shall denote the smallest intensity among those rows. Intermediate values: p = 7.45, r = 0.89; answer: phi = 7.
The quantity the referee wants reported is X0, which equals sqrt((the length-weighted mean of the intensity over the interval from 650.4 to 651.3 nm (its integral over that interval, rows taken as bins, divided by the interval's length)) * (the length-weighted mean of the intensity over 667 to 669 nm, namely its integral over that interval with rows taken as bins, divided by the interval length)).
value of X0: 7.52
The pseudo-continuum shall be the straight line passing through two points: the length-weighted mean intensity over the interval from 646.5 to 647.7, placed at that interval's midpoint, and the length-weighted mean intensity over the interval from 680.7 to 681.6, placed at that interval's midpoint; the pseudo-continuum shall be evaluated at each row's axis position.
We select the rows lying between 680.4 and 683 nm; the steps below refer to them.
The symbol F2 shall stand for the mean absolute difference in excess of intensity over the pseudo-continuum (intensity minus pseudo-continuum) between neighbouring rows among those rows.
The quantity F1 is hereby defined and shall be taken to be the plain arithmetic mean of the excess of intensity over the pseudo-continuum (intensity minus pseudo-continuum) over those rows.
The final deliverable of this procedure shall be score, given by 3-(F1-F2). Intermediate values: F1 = -0.01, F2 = 0.45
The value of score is 3.5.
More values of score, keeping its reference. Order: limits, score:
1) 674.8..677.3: 3.6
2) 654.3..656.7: 3.5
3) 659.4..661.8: 2.8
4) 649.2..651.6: 3.4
